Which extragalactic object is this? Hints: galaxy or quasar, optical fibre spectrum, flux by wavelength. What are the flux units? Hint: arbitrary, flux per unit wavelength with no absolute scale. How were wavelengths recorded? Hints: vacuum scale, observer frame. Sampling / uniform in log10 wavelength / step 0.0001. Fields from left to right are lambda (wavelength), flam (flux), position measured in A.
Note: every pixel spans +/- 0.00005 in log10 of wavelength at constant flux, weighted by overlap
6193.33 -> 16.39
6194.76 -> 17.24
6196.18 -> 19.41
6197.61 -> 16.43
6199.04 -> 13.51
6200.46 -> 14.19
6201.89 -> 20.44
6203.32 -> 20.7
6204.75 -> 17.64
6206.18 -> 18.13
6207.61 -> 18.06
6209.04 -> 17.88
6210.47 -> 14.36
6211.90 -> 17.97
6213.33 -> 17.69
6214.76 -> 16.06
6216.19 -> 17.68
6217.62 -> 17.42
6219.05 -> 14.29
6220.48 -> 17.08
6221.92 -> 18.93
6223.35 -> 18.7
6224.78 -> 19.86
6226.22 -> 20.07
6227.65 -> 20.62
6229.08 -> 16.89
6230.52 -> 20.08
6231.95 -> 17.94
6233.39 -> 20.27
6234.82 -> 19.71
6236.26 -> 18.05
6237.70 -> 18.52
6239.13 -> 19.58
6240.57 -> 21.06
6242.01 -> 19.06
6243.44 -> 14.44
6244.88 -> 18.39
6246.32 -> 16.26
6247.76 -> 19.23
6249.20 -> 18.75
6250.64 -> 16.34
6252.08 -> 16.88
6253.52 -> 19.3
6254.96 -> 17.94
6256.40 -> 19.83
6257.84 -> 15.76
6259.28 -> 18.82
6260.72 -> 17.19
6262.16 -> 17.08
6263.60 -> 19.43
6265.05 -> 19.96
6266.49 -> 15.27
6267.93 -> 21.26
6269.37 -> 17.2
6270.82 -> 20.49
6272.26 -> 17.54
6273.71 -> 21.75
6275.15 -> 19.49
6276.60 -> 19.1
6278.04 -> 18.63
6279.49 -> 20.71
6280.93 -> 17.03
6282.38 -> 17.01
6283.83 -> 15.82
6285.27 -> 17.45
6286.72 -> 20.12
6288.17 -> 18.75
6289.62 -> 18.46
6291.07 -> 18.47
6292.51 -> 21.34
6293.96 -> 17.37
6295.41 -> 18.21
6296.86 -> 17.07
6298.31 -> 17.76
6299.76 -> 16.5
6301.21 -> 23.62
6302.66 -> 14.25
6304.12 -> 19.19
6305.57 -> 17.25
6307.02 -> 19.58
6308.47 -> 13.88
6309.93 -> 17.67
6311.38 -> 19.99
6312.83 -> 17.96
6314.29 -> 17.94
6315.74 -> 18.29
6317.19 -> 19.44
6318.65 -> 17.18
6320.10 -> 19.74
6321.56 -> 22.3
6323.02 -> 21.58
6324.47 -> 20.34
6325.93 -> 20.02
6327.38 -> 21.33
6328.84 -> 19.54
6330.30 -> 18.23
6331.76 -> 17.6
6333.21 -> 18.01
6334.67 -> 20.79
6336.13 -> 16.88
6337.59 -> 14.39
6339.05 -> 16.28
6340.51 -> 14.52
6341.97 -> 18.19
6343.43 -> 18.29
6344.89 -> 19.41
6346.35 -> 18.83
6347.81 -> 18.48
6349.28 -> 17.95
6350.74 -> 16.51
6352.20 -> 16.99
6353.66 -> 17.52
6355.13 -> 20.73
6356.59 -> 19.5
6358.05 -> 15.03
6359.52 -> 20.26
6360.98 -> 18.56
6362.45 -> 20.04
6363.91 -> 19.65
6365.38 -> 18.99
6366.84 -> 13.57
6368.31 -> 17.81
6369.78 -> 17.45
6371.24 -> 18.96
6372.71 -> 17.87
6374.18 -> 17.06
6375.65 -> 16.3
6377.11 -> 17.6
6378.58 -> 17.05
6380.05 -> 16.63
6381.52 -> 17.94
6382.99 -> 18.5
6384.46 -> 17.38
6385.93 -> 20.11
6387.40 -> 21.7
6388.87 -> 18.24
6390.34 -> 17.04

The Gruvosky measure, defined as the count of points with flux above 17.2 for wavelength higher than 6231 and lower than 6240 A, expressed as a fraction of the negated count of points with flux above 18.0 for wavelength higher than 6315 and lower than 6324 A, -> -1.2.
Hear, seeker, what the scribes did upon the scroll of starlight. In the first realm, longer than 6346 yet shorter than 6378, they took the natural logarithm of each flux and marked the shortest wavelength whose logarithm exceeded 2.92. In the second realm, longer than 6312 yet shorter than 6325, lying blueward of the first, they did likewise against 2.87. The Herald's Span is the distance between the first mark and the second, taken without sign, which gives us 33.5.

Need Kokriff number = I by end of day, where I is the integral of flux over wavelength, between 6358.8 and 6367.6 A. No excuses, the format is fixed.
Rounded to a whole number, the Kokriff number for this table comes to 163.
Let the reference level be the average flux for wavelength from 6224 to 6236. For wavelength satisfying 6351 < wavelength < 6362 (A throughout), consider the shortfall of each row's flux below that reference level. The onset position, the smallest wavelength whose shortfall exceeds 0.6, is 6352.20 A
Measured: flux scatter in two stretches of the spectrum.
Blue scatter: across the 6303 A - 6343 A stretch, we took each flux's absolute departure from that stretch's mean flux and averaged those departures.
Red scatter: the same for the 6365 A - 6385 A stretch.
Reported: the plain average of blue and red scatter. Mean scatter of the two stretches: 1.3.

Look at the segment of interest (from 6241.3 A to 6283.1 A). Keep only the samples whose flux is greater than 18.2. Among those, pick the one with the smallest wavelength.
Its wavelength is 6242.01 A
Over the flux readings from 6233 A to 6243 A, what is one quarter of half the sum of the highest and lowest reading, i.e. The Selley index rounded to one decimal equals 4.9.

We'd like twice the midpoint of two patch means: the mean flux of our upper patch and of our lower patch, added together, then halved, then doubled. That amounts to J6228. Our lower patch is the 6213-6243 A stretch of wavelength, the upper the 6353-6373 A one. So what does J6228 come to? 36.8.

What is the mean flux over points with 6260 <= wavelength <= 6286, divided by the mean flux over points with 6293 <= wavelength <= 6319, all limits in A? 1.03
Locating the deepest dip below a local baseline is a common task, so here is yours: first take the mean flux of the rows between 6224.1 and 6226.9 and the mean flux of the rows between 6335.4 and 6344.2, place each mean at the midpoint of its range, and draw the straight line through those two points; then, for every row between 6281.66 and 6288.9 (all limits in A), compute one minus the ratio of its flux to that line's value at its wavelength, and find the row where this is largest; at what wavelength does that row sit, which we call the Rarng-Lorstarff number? 6283.83 A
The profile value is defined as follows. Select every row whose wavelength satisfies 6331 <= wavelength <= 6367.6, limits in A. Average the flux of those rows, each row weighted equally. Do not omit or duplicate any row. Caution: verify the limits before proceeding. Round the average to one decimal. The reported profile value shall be 17.9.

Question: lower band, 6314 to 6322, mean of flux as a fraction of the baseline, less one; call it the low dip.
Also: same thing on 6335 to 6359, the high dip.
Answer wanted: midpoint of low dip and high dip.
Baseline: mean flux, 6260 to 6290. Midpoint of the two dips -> -0.013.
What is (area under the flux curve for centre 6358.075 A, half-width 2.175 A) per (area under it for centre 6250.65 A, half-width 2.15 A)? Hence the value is 1.07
